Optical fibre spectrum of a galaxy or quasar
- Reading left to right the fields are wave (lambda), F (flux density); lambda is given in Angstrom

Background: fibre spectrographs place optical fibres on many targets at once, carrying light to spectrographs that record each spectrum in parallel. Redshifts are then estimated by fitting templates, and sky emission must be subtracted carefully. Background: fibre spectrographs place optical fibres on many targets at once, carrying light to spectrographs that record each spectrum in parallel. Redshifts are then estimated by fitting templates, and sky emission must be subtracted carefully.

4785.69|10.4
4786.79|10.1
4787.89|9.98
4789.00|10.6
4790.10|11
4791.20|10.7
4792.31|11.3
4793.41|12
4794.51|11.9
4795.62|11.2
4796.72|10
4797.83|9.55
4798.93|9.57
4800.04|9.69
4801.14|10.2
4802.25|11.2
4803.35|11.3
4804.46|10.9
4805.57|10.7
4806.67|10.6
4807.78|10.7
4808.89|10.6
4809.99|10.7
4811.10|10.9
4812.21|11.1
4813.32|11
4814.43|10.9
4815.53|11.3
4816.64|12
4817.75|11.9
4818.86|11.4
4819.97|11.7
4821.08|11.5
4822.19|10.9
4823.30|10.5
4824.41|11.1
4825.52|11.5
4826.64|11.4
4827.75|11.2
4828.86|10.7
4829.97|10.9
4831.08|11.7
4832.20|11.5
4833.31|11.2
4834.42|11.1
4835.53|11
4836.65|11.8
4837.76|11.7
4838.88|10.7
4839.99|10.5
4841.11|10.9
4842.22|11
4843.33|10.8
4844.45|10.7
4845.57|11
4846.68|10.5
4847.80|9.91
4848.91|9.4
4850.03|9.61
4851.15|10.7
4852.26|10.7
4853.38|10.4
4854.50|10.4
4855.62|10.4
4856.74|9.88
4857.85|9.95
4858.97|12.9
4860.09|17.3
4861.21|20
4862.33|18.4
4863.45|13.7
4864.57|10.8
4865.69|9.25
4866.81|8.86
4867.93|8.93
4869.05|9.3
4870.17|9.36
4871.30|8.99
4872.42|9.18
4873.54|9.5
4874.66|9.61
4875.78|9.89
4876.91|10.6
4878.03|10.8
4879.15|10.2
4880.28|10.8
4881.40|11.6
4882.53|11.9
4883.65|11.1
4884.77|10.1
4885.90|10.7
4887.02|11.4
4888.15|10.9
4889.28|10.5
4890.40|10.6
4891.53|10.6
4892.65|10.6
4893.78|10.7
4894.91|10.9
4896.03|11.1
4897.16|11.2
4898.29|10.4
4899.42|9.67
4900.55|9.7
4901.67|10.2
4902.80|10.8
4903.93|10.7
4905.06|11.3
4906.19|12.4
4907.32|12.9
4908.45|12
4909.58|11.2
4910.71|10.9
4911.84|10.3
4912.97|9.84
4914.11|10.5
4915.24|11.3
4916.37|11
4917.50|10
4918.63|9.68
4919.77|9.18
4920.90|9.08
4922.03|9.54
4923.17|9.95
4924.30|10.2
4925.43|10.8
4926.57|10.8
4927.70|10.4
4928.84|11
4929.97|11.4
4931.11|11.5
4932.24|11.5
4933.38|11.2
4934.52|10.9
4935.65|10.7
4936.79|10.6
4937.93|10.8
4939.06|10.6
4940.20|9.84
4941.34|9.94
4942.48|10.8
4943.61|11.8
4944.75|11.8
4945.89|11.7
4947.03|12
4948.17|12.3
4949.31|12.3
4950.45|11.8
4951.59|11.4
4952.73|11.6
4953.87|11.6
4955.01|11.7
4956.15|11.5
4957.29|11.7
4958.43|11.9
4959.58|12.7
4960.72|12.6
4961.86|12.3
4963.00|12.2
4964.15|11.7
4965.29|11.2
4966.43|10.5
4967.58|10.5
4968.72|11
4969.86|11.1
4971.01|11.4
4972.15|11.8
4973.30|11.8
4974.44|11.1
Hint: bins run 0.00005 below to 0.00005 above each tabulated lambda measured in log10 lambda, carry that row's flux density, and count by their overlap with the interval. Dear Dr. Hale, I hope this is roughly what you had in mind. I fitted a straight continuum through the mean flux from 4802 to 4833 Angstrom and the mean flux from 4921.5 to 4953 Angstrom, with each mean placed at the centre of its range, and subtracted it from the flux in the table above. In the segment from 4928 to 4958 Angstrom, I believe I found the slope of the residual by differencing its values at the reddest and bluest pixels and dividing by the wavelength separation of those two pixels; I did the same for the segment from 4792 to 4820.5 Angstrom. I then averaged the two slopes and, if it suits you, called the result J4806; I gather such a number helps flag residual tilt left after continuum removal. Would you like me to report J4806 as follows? 0.020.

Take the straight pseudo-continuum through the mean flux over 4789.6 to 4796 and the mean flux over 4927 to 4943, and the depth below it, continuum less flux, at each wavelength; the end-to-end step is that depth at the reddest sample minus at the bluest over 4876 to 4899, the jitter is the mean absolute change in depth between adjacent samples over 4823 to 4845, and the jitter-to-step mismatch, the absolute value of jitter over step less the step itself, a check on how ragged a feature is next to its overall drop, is 3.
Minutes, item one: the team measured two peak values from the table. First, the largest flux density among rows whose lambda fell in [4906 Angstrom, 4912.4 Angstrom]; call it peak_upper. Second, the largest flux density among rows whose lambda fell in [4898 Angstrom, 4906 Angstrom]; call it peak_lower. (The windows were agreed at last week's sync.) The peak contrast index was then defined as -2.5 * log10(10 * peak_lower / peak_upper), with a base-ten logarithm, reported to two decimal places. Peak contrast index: -2.36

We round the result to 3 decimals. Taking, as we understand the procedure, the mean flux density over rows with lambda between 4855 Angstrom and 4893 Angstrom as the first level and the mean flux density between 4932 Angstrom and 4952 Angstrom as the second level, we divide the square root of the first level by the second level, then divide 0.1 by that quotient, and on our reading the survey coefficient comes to 0.336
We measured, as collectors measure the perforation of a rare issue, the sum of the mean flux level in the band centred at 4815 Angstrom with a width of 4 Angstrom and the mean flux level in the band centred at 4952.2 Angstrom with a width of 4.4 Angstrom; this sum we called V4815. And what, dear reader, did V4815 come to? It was 22.9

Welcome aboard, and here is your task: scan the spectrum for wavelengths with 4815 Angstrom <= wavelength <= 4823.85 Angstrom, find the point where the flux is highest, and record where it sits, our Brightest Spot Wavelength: 4816.64 Angstrom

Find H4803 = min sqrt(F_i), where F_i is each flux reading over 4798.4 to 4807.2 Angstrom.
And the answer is 3.09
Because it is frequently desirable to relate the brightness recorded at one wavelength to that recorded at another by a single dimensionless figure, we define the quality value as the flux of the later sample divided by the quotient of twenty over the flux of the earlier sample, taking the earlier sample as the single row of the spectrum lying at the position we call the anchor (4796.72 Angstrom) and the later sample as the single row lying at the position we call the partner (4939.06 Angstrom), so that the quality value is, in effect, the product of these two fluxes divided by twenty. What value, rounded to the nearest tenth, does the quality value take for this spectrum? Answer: 5.3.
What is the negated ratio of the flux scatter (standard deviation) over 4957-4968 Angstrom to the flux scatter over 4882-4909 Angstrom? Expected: -1.0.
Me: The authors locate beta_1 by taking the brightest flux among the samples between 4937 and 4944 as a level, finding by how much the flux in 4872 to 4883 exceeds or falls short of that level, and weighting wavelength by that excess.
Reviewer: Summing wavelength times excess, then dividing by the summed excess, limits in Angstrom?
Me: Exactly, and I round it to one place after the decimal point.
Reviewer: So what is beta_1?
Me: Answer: 4875.6 Angstrom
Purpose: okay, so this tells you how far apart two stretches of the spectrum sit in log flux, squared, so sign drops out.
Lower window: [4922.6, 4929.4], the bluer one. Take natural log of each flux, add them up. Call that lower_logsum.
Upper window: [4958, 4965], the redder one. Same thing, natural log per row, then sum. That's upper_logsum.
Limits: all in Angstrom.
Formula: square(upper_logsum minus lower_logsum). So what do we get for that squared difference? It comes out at 0.82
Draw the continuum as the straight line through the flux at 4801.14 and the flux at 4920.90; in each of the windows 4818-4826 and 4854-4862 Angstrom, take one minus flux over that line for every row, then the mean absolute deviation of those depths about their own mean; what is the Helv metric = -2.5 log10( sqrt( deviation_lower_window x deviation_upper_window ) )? 2.44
